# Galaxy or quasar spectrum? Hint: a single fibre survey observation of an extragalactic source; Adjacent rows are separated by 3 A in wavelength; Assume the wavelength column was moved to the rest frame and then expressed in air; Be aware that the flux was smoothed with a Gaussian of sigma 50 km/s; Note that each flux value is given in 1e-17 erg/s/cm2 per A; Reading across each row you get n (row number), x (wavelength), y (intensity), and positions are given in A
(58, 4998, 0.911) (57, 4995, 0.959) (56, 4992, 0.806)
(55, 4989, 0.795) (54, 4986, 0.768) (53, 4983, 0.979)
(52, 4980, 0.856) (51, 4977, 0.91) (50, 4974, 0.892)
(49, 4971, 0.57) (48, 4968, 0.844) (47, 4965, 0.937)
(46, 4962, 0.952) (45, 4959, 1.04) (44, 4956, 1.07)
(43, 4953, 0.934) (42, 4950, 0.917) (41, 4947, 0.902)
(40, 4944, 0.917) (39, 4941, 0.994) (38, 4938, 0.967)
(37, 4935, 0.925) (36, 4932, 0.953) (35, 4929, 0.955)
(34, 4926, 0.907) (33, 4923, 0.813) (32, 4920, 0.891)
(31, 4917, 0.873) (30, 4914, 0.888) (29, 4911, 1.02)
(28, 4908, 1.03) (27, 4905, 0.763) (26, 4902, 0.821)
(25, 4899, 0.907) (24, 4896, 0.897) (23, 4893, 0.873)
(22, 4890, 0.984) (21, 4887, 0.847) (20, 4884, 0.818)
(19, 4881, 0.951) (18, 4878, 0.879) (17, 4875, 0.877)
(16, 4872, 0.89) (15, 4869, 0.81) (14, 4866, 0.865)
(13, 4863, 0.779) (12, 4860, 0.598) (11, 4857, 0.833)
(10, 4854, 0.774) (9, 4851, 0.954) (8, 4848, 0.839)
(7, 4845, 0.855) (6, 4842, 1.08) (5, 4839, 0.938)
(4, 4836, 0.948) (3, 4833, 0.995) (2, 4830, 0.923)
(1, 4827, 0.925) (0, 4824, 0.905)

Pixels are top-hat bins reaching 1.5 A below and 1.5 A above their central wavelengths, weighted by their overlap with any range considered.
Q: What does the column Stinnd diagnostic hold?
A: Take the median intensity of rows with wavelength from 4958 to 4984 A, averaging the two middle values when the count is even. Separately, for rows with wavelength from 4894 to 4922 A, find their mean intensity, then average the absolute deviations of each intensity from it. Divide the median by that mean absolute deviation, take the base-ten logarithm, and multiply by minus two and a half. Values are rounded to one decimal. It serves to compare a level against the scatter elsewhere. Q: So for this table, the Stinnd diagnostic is -3.0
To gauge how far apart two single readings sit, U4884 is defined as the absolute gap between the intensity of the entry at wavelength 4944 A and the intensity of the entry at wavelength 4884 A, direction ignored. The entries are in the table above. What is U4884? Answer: 0.10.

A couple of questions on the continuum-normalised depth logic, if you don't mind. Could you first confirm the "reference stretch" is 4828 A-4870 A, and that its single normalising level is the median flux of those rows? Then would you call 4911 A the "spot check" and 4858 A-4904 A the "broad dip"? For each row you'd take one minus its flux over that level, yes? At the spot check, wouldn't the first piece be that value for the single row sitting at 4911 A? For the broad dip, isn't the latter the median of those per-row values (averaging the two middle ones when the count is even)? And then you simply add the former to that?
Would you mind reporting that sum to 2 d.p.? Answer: -0.20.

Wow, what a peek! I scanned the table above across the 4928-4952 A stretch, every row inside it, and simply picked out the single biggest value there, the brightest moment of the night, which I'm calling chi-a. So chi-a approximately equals 0.994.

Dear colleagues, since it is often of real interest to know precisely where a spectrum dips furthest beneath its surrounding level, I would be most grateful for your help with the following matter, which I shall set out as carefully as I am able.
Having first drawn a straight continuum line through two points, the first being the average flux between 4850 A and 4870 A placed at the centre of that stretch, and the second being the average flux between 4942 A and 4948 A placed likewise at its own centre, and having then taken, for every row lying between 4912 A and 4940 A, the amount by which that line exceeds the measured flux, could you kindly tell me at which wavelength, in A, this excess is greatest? 4923 A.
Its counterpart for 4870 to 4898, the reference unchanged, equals 4884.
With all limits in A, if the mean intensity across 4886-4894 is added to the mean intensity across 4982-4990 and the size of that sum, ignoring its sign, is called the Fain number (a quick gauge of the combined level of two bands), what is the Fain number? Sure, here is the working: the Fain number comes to 1.75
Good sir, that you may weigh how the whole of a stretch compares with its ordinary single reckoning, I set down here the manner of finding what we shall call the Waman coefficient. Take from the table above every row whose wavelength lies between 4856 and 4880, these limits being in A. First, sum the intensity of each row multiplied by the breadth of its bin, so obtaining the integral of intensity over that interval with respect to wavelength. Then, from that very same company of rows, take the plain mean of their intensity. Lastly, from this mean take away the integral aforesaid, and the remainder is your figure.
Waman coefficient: -19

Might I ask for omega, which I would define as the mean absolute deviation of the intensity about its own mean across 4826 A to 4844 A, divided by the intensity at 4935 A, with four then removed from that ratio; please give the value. -3.95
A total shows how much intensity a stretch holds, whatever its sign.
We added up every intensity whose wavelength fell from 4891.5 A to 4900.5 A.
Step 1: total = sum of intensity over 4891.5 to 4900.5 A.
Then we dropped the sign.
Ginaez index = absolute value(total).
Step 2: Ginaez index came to 2.68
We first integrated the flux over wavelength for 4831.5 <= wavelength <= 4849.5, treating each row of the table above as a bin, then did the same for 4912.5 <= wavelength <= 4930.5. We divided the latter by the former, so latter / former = 0.94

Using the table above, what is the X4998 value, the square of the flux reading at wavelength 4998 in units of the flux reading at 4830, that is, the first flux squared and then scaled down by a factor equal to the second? 0.90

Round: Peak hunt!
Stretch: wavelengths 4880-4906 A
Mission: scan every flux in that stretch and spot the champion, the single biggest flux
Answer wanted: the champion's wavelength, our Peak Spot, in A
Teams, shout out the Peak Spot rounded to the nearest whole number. 4890 A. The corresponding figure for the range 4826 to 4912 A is 4842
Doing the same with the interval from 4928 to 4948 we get 4941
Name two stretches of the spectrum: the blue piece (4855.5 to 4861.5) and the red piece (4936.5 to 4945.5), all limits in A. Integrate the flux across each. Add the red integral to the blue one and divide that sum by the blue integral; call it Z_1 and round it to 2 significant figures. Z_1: 3.0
